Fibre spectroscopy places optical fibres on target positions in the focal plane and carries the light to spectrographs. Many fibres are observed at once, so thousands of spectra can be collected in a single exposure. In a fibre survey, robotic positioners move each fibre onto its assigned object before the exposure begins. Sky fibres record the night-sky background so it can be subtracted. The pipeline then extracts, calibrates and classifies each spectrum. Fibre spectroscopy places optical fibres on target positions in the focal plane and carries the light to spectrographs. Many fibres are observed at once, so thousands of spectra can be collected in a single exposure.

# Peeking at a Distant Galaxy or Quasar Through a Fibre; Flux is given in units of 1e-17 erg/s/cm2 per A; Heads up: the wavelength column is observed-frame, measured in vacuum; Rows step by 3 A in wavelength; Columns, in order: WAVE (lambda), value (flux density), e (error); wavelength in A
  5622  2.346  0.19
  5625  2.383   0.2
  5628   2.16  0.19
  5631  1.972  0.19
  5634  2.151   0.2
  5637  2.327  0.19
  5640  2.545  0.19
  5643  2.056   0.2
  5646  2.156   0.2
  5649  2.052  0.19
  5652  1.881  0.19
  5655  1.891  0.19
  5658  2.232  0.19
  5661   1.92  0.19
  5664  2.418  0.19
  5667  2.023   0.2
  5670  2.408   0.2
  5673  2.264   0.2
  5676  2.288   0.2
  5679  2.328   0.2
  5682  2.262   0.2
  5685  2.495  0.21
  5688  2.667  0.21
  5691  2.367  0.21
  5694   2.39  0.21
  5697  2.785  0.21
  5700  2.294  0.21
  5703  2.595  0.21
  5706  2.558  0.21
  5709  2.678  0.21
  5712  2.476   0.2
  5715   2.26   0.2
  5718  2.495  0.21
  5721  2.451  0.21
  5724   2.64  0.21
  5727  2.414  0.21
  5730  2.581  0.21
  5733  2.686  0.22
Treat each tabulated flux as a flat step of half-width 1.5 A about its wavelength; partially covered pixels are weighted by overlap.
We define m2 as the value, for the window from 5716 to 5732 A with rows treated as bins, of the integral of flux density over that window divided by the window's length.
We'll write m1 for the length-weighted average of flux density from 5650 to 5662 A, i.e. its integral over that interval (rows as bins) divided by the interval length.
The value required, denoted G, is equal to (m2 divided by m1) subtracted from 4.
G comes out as 2.73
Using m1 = 2.0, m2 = 2.51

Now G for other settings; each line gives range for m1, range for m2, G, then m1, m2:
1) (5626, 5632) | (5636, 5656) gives 2.99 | 2.1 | 2.13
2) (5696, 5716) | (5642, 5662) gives 3.20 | 2.5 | 2.03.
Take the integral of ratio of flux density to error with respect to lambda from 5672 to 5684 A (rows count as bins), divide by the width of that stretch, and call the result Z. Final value 11.5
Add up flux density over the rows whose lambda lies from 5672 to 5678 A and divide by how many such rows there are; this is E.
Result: 2.28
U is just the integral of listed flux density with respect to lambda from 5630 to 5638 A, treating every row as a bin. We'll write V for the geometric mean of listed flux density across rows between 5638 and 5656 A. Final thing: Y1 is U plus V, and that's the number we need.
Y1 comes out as 19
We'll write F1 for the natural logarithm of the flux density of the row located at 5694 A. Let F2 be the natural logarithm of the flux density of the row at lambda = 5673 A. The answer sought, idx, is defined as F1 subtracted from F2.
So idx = -0.05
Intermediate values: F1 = 0.871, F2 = 0.82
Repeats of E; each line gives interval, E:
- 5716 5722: 2.47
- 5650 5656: 1.89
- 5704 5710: 2.62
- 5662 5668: 2.22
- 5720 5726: 2.55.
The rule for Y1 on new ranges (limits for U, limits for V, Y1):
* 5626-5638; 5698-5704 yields 28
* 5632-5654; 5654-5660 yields 49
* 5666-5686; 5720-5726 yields 48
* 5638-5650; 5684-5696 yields 29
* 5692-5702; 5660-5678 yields 27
